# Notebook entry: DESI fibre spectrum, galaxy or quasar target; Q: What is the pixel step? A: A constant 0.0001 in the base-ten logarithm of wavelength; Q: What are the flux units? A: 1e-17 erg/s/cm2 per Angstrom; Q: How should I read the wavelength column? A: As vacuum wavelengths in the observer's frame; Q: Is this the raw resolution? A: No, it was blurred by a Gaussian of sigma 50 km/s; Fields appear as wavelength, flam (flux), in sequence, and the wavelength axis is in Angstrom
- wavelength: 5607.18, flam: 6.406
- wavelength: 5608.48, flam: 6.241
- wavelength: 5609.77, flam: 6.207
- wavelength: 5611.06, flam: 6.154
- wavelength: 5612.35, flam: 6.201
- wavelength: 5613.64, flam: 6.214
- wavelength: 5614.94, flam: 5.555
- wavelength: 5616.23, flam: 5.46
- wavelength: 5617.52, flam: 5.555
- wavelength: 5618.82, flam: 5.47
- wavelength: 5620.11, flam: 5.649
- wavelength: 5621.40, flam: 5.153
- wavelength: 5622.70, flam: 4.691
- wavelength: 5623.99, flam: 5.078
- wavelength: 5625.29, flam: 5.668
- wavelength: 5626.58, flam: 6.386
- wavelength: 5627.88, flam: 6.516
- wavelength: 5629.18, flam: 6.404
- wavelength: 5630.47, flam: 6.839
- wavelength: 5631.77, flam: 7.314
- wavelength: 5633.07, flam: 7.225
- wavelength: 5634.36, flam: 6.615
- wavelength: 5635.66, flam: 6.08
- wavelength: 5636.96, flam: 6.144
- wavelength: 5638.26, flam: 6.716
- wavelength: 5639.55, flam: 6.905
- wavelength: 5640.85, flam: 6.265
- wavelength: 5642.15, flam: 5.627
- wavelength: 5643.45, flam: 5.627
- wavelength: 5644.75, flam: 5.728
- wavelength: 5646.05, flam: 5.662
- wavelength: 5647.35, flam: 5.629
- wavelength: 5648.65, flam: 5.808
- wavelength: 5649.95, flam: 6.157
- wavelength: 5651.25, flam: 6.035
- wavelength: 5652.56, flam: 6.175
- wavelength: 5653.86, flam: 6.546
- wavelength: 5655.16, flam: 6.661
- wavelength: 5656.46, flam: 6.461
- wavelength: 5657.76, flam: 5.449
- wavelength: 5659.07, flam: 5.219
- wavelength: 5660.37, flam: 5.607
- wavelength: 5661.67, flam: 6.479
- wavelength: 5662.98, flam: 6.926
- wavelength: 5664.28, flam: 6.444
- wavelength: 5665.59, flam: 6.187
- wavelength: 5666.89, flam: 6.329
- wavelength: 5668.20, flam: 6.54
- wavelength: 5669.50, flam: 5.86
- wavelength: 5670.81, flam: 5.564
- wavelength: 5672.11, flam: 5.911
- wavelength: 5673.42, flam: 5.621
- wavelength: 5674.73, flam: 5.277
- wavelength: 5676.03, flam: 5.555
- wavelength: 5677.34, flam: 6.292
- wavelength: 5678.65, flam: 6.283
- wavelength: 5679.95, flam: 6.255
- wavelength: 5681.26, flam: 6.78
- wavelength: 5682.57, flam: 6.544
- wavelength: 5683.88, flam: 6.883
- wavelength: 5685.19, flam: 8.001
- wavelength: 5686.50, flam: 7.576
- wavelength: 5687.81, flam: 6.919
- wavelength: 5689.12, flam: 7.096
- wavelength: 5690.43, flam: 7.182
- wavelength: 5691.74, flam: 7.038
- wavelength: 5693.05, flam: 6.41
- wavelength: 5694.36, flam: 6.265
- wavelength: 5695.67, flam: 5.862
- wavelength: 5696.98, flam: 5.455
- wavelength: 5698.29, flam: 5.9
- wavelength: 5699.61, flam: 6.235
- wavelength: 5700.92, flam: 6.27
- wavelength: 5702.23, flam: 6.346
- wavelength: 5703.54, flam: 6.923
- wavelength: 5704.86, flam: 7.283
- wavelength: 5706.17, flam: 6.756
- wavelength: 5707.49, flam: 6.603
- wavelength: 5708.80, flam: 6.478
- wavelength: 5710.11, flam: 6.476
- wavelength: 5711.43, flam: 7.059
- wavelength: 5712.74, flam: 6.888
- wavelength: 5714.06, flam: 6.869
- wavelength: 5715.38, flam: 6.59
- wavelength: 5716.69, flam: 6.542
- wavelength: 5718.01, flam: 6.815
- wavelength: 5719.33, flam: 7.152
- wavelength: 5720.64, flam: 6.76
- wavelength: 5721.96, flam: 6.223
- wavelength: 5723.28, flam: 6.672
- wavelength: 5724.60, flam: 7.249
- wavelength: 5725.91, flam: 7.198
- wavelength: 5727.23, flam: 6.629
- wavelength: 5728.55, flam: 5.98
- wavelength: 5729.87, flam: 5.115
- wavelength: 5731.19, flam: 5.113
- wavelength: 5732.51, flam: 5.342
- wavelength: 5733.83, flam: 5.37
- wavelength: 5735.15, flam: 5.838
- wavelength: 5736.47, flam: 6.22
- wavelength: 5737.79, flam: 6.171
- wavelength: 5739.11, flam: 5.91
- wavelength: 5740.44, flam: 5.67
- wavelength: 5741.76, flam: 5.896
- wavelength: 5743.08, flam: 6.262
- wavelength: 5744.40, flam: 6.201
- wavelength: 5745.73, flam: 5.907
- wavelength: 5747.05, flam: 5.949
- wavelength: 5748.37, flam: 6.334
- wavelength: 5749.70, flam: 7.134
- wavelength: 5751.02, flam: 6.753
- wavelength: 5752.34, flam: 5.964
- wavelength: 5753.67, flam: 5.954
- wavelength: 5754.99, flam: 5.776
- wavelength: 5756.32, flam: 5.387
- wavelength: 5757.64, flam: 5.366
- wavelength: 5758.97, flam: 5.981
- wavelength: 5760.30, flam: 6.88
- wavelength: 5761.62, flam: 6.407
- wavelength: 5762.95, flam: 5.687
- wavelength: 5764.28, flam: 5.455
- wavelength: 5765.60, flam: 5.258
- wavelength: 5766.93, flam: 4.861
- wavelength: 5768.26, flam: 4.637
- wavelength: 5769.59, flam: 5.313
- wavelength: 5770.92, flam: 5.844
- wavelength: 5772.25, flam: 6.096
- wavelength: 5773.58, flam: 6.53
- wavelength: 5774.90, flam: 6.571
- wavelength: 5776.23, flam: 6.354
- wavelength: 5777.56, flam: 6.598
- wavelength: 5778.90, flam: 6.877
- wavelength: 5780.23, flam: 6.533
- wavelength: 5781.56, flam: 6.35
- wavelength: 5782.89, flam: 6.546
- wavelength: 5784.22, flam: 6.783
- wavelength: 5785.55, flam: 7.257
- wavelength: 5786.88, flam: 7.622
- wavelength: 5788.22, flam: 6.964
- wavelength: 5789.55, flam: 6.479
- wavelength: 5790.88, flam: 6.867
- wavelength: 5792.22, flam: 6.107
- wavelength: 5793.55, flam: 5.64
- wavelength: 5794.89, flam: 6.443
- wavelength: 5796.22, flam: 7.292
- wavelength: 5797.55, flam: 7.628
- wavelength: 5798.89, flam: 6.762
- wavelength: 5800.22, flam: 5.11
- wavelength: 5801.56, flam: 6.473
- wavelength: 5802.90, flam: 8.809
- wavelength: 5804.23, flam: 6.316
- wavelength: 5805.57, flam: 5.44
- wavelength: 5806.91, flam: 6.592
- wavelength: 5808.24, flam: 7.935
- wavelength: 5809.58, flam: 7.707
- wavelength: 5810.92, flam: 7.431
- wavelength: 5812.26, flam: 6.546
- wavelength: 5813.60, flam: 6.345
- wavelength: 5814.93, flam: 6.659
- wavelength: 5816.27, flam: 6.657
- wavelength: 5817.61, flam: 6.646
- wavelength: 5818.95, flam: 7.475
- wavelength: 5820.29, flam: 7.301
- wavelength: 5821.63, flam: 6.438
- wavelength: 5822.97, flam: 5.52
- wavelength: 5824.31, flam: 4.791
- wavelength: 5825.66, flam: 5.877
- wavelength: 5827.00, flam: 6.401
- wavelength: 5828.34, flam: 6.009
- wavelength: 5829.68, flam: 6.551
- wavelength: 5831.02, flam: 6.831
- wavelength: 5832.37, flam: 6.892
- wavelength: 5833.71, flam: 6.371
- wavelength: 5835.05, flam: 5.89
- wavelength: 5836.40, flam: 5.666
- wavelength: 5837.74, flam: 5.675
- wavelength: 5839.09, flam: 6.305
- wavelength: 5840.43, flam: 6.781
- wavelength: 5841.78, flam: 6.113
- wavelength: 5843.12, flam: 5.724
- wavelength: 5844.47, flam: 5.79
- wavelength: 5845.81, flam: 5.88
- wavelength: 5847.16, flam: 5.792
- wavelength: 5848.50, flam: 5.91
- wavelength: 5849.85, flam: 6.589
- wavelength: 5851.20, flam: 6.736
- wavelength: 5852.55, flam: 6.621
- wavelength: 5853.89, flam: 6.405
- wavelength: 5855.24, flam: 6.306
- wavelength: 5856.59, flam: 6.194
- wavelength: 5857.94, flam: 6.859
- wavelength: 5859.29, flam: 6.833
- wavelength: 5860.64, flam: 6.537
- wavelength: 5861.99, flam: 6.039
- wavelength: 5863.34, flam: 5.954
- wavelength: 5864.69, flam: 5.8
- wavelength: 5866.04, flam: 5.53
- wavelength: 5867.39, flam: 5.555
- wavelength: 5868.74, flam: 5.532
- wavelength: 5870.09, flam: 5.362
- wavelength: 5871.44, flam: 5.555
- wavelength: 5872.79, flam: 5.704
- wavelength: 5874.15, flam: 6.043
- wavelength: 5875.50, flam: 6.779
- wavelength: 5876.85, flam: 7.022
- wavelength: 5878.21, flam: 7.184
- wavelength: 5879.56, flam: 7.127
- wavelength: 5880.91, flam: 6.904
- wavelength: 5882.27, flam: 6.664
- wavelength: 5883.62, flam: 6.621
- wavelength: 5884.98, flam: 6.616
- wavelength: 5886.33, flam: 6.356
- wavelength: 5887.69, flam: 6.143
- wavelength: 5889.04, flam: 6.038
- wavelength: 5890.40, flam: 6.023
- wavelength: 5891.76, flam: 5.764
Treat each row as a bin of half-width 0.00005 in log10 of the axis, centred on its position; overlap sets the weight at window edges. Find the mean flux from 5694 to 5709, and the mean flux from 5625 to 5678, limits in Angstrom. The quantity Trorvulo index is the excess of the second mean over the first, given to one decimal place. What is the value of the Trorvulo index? -0.2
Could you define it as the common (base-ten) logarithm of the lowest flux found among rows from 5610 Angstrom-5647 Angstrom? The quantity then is 0.671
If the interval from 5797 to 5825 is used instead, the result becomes 0.680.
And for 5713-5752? 0.709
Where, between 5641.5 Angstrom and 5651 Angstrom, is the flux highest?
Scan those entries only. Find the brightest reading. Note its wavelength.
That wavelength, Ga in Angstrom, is 5649.95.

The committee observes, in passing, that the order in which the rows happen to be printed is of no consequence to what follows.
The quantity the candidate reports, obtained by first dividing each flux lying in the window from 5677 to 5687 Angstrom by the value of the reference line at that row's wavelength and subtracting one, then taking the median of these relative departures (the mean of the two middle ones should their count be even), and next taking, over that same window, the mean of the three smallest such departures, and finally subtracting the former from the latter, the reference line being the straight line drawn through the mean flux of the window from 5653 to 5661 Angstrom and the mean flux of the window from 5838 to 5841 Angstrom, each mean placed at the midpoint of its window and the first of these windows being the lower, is -0.062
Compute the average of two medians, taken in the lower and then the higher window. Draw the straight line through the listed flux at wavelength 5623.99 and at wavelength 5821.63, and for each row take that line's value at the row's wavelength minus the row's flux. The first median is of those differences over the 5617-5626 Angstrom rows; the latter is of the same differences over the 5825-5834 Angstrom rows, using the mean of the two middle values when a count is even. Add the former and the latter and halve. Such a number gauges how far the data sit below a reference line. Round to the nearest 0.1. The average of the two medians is -0.2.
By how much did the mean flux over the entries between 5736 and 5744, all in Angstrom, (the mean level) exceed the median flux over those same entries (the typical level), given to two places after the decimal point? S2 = -0.02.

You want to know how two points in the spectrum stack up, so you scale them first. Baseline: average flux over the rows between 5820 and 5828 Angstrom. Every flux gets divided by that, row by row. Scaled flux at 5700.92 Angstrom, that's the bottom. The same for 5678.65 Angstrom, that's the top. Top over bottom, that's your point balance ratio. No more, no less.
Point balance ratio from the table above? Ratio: 1.00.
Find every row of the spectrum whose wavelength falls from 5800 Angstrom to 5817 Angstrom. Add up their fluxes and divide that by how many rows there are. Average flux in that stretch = 6.8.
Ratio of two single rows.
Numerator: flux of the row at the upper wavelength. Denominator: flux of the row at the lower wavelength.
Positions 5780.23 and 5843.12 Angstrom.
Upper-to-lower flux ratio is 0.88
